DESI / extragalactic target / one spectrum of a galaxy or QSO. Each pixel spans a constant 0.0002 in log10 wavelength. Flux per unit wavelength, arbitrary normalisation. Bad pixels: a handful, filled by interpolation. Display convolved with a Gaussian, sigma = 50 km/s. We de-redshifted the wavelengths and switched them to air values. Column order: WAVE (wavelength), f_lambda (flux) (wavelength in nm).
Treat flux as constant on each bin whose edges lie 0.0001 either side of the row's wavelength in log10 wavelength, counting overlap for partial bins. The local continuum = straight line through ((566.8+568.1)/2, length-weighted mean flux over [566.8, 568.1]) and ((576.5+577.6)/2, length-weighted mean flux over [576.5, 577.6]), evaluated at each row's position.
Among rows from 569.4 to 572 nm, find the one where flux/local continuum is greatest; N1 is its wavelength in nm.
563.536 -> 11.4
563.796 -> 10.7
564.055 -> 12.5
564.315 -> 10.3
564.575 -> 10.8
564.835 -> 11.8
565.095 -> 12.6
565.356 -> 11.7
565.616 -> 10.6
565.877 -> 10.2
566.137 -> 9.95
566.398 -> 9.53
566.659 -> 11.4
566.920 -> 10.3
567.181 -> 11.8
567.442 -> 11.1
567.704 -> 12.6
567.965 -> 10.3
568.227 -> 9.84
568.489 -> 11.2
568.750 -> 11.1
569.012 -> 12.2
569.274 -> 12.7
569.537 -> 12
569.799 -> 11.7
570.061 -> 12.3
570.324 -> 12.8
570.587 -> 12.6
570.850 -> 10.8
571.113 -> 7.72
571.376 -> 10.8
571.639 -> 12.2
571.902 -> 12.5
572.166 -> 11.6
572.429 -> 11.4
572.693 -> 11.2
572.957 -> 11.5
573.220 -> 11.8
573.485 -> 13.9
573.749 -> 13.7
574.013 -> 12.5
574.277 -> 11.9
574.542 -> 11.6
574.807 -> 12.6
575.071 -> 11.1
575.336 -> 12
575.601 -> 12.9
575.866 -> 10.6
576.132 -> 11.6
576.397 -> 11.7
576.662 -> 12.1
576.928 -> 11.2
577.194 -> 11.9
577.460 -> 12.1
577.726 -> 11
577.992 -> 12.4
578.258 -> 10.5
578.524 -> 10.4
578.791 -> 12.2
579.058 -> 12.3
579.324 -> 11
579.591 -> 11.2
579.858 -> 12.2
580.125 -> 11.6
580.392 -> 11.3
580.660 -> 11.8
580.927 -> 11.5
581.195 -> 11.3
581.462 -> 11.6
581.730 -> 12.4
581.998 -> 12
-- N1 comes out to 570.324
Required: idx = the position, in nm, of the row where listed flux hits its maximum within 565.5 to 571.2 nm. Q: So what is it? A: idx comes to 570.324 nm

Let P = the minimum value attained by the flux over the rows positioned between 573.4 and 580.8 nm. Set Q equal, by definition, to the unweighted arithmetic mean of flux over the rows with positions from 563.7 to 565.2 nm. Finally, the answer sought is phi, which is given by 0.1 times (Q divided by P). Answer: 0.110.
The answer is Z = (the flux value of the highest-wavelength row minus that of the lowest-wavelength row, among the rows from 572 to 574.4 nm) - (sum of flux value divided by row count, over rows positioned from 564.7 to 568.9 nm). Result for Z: -11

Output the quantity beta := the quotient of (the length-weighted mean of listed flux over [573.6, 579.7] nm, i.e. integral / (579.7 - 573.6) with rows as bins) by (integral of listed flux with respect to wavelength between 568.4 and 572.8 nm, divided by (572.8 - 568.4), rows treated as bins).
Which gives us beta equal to 1.02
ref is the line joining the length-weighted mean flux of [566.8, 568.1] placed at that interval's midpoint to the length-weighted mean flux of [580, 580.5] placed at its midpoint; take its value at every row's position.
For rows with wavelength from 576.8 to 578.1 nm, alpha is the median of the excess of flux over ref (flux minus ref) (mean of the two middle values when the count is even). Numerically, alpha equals 0.5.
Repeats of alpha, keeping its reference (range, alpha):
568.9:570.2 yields 0.9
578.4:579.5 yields 0.2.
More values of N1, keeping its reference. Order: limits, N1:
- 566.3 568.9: 567.704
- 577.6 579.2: 577.992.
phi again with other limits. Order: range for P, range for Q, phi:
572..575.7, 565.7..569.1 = 0.098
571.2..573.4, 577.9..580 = 0.107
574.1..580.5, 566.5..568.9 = 0.106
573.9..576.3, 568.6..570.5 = 0.114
